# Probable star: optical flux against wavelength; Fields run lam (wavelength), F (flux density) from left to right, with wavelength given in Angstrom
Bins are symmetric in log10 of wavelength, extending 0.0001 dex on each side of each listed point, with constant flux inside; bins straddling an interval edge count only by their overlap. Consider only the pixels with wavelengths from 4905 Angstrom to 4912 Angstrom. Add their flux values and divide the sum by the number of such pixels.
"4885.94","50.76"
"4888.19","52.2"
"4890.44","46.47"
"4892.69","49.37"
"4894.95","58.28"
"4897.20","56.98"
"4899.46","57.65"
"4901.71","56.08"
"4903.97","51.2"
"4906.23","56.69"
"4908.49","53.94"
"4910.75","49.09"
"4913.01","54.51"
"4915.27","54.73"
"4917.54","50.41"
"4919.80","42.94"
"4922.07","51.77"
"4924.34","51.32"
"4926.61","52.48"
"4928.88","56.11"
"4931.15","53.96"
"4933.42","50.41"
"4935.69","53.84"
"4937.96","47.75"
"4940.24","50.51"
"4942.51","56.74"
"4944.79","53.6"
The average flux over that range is 53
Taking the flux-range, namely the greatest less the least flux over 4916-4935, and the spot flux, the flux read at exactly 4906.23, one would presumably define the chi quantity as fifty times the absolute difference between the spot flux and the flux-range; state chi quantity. 2176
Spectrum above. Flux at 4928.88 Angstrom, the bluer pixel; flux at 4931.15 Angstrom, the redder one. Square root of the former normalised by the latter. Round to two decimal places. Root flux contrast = 1.02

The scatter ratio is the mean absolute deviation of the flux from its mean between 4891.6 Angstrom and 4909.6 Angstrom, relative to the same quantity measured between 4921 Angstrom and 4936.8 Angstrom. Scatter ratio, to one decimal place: 1.7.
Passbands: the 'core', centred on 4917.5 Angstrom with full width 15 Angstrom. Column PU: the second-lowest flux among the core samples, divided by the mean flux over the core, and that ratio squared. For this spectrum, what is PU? 0.938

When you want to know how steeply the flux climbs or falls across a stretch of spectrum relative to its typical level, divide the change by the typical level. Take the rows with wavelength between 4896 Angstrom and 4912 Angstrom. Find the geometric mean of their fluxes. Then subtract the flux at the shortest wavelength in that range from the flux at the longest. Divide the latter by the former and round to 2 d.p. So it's -0.14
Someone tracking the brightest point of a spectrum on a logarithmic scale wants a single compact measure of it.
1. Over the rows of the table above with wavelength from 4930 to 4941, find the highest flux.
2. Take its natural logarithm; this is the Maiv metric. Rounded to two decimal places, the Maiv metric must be 3.99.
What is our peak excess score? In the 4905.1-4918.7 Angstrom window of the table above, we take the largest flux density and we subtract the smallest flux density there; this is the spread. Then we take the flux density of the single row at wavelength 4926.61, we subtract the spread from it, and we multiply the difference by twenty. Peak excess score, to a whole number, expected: 898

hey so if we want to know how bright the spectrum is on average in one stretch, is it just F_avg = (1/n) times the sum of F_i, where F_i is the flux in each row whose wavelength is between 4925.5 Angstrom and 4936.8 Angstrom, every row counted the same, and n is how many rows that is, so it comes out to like 53.4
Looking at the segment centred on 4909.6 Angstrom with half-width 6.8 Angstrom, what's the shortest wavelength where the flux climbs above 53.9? 4906.23 Angstrom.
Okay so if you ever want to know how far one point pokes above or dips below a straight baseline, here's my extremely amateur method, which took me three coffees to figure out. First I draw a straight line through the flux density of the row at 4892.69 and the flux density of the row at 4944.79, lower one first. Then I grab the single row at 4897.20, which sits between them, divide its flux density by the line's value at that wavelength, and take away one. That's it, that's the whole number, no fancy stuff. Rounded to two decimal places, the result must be 0.15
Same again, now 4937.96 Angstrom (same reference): -0.10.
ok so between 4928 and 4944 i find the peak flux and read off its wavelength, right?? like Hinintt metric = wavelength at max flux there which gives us 4942.51 Angstrom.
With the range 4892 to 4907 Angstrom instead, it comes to 4894.95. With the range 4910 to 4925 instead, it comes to 4915.27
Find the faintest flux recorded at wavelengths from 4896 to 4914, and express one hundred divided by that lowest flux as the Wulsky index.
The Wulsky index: 2.04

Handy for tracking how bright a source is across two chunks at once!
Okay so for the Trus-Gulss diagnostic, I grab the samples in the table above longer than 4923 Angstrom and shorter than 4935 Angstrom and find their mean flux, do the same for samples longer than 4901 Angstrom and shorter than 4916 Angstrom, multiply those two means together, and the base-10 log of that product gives 3.45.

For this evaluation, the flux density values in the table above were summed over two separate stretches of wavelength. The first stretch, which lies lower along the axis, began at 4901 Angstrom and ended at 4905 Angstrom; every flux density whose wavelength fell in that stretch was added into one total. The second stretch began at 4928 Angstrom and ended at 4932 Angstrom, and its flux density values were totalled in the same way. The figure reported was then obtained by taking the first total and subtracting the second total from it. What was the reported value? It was -3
